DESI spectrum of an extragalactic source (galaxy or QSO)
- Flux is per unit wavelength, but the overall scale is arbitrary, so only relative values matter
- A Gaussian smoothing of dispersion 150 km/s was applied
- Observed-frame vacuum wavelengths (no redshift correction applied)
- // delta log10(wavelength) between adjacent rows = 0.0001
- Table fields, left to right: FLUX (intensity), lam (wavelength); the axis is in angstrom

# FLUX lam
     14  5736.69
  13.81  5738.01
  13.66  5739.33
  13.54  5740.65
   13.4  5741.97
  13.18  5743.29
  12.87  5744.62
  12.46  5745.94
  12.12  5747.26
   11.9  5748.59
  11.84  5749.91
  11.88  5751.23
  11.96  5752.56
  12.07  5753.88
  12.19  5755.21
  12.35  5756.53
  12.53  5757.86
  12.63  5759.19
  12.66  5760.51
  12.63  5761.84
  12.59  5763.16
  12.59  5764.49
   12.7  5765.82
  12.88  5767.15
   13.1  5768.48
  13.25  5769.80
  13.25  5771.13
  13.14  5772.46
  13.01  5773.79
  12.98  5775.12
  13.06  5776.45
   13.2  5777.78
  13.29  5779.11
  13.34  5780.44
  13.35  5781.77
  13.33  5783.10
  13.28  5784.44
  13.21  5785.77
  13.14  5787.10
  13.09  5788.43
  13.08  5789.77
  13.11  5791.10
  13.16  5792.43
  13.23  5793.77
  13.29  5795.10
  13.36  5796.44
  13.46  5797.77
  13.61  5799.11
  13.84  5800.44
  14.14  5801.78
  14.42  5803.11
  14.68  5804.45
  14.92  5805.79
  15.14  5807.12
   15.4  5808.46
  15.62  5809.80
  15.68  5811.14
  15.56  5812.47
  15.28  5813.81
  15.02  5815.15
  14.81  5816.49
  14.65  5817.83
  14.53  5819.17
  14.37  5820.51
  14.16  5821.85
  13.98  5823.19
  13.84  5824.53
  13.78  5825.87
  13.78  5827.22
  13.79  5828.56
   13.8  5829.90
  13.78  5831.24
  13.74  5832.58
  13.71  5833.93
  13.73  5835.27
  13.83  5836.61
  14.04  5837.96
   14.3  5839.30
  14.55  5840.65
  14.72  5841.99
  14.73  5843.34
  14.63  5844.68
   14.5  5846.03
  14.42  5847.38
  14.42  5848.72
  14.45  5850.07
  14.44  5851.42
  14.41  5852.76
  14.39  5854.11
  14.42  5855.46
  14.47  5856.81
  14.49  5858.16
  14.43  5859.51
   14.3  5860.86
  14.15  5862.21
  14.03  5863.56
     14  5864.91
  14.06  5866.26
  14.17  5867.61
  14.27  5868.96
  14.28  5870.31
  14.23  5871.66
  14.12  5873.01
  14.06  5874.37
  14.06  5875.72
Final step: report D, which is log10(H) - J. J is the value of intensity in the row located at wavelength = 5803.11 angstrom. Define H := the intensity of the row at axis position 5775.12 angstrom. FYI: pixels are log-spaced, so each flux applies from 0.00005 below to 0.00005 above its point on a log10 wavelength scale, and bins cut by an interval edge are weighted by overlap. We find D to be -13.3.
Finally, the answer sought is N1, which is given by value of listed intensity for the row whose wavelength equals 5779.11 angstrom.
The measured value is 13.29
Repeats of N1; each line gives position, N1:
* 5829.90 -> 13.8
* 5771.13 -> 13.25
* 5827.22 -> 13.78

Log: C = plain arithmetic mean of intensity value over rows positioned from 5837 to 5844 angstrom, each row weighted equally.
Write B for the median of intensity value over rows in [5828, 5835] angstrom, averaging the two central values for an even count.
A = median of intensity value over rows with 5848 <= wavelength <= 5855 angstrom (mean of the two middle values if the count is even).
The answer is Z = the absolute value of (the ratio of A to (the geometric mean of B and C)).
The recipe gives 1.02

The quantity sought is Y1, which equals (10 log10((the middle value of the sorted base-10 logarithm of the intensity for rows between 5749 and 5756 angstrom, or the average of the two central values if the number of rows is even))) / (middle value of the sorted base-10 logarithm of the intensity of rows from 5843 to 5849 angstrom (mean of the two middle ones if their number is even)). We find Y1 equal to 0.28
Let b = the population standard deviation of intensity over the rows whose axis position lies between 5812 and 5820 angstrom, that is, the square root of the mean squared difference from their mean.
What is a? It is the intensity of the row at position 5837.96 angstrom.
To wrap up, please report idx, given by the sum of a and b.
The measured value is 14.4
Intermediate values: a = 14.04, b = 0.36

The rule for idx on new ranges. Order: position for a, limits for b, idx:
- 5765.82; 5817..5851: 13.1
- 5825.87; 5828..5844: 14.2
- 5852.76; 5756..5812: 15.3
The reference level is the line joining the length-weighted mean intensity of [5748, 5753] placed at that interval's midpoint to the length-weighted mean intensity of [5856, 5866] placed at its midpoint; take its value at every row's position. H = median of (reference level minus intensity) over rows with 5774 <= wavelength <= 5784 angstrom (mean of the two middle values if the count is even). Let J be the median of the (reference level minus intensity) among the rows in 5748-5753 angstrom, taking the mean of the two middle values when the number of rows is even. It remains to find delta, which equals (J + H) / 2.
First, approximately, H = -0.74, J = 0.01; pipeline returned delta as -0.4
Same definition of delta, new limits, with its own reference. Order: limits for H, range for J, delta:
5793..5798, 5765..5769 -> -0.5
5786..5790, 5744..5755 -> -0.2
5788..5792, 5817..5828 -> -0.5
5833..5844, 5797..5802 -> -0.6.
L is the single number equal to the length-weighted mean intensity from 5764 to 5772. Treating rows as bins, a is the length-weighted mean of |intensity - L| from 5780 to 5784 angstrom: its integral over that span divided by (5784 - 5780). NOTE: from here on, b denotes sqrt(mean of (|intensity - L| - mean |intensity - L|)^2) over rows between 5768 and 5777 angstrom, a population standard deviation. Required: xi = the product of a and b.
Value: 0.036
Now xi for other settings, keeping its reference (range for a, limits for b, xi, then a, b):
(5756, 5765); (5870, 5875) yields 0.035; 0.4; 0.09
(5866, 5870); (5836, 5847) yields 0.375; 1.2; 0.31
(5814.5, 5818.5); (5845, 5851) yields 0.061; 1.9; 0.03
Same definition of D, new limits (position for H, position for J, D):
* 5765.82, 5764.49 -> -11.5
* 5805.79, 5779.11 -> -12.1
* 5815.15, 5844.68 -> -13.5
